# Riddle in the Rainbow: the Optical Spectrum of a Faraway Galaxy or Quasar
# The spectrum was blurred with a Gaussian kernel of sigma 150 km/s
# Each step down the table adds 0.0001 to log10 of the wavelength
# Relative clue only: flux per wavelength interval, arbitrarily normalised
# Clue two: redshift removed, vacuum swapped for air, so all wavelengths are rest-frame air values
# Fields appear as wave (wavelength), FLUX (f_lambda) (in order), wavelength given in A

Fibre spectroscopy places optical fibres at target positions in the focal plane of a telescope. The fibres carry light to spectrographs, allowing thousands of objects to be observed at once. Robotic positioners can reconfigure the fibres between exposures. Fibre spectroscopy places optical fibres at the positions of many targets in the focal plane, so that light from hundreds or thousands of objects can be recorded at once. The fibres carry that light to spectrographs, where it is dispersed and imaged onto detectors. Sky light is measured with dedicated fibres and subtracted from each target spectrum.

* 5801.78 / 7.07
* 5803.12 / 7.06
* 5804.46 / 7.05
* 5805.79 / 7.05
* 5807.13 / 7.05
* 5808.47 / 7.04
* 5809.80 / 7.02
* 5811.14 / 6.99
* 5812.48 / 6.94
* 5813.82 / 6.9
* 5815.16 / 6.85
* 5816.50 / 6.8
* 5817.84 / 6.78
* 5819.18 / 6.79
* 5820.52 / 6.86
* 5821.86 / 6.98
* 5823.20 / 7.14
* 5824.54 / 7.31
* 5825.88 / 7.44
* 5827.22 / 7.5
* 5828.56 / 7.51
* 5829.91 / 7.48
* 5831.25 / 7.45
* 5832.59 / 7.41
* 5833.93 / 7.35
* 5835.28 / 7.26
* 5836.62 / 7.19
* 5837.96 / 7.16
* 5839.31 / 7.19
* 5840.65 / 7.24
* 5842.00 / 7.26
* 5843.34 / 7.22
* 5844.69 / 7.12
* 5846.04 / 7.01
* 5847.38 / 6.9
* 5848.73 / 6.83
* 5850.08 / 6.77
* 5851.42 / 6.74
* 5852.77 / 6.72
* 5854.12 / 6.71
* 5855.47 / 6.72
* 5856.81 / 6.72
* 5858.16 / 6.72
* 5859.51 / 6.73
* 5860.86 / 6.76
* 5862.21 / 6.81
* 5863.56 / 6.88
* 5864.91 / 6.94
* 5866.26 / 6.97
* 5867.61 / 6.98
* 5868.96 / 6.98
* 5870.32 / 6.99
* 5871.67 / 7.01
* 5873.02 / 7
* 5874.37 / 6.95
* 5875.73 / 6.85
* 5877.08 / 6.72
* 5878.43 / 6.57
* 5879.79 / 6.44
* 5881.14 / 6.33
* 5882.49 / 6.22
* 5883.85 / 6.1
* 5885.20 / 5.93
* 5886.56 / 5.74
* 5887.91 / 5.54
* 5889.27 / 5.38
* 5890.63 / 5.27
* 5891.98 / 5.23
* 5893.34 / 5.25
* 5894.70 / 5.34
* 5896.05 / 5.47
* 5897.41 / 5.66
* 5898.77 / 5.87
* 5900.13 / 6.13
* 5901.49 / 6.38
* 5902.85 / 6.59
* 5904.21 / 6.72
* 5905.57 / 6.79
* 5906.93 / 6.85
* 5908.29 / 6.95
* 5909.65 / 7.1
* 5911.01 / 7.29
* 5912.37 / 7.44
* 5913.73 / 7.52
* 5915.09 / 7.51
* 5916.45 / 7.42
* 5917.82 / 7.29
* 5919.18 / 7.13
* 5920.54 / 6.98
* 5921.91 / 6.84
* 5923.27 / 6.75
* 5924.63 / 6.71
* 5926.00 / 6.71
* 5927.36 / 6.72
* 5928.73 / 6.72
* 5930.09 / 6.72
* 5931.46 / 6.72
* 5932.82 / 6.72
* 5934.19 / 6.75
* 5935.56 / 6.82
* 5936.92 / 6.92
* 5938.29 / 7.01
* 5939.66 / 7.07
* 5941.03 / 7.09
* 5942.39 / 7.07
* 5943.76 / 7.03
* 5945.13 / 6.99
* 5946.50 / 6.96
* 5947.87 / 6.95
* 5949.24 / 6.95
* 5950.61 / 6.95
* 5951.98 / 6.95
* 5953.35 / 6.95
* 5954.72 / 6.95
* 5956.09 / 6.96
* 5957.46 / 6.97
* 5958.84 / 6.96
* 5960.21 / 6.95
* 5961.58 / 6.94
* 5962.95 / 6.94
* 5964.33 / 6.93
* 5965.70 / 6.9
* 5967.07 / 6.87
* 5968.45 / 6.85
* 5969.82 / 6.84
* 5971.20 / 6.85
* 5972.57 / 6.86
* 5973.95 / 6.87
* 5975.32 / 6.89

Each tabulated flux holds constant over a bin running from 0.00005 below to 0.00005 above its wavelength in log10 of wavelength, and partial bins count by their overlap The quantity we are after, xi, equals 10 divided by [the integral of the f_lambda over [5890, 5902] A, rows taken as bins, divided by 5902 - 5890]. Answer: 1.78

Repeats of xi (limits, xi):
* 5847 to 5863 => 1.48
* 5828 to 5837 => 1.35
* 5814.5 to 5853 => 1.40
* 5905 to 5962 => 1.43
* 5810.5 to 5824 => 1.45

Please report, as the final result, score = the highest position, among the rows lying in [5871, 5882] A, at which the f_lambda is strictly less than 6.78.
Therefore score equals 5881.14 A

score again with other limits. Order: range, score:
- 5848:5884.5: 5883.85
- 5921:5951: 5934.19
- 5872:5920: 5904.21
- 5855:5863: 5860.86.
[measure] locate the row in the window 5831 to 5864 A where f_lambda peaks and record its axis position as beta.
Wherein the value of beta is 5831.25 A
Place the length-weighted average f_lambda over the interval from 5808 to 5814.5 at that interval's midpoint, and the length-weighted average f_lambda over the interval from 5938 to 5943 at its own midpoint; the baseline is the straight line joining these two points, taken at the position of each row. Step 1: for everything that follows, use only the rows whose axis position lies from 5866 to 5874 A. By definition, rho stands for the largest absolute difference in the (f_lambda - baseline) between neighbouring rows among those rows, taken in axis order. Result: 0.02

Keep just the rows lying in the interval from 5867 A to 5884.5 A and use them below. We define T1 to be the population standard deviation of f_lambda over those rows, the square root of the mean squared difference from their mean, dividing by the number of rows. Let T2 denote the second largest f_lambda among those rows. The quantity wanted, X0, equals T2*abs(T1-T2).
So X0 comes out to 46.8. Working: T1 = 0.32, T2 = 7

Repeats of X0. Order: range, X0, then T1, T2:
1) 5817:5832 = 54.1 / 0.29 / 7.5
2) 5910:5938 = 54.1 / 0.30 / 7.51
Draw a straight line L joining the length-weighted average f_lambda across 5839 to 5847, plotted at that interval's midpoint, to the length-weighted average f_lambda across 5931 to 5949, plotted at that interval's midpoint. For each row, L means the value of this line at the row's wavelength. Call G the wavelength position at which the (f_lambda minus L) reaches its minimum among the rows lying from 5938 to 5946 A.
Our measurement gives 5945.13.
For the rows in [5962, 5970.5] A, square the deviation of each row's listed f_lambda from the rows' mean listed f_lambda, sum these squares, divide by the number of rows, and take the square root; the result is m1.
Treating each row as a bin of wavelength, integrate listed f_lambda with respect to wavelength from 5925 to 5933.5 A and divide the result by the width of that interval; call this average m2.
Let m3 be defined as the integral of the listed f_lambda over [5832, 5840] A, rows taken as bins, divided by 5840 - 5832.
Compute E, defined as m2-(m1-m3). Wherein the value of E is 13.9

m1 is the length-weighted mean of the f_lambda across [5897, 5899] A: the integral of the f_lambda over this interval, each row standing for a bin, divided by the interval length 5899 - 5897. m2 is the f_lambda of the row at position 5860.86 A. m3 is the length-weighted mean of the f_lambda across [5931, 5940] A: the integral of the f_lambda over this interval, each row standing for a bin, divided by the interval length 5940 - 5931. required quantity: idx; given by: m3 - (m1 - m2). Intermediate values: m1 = 5.8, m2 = 6.76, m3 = 6.85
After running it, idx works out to 7.9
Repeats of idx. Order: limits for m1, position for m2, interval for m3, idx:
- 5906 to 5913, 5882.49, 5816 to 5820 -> 5.9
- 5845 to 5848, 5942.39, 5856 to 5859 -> 6.8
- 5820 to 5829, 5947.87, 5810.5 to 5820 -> 6.6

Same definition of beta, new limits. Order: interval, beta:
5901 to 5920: 5913.73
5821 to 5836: 5828.56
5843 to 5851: 5843.34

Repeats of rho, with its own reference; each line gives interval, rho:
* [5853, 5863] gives 0.05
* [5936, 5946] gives 0.09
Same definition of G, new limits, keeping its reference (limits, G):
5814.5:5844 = 5817.84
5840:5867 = 5854.12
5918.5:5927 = 5924.63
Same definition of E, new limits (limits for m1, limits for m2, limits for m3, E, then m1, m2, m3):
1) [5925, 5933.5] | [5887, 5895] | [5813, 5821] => 12.2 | 0.004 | 5.3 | 6.83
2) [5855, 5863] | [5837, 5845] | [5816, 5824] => 14.1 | 0.033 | 7.2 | 6.90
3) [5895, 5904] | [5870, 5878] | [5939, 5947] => 13.6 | 0.392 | 6.9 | 7.04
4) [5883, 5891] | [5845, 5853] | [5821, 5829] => 13.9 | 0.294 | 6.8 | 7.30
